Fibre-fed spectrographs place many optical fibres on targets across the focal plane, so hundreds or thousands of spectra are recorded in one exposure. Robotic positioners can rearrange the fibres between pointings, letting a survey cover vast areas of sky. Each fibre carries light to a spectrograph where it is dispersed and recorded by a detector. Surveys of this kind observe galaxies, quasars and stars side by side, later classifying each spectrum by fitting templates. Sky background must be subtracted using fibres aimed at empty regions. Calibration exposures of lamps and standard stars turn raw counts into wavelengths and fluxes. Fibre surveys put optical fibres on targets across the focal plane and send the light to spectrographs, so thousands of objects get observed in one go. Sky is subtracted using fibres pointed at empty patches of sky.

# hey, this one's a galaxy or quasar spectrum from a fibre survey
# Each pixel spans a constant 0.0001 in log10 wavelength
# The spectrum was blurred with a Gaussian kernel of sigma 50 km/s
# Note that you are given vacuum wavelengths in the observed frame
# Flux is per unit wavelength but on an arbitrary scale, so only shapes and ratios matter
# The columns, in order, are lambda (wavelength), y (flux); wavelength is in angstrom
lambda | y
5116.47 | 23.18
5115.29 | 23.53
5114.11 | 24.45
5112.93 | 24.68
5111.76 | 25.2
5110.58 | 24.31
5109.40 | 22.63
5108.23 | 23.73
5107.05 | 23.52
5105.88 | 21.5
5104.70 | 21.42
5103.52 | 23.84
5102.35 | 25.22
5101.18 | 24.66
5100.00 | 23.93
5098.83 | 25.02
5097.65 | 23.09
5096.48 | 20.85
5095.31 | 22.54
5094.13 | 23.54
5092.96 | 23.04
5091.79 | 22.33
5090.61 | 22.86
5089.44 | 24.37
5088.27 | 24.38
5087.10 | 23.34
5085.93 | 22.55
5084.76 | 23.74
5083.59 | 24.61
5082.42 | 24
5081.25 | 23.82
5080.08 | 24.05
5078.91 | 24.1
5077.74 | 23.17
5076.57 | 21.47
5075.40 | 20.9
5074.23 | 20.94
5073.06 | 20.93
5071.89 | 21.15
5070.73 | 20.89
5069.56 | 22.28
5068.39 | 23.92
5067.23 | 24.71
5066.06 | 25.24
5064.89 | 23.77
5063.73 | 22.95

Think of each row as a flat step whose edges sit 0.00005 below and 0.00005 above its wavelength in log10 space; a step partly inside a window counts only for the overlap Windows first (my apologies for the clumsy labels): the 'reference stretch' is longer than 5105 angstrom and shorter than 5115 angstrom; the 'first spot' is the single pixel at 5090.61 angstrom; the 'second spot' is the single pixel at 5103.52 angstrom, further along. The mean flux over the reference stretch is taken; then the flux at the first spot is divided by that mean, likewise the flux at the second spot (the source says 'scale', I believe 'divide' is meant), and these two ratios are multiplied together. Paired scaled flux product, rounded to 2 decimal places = 0.97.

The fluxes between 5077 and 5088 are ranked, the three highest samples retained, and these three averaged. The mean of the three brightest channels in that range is 24.3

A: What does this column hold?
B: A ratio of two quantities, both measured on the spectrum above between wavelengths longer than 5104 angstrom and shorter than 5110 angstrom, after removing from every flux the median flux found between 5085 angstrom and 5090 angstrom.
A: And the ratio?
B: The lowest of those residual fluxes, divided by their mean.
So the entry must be 2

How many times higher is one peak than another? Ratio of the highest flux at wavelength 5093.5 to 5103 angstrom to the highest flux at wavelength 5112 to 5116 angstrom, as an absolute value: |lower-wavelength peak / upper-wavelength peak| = 1.02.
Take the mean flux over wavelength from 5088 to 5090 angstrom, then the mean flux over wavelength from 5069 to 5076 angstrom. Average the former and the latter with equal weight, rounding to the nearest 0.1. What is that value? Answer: 22.8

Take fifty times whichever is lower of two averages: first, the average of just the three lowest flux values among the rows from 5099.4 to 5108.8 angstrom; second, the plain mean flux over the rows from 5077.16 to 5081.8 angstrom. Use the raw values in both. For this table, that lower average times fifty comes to 1107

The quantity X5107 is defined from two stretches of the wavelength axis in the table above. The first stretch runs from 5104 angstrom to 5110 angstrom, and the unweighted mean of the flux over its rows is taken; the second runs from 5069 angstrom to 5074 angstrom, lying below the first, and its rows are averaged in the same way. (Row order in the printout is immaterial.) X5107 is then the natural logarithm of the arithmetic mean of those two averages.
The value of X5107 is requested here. 3.09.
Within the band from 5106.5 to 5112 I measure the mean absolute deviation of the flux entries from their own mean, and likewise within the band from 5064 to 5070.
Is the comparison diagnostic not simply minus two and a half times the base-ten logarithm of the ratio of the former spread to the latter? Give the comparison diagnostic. 0.13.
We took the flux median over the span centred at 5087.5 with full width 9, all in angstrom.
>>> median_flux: 23.5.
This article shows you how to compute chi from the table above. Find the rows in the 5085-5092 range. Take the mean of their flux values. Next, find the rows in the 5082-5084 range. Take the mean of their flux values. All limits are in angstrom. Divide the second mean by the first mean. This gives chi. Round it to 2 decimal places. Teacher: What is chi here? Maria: 1.04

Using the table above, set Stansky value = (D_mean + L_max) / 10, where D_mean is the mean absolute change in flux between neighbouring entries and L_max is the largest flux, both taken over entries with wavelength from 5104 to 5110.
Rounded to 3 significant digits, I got 2.46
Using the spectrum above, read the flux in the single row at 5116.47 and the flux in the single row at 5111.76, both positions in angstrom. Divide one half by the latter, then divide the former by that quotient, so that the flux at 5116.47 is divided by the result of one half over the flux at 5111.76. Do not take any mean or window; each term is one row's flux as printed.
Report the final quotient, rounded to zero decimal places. 1168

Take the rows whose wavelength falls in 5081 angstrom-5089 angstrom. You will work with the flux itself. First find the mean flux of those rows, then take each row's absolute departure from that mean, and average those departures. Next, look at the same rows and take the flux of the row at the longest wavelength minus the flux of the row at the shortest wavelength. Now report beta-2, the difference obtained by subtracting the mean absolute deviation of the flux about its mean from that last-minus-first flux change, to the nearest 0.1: 0.1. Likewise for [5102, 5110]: -3.7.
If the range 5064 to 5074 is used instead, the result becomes -4.4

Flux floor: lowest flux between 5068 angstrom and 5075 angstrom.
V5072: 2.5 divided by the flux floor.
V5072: 0.120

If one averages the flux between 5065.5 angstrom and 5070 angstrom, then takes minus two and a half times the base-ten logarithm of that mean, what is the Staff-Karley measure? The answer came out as -3.45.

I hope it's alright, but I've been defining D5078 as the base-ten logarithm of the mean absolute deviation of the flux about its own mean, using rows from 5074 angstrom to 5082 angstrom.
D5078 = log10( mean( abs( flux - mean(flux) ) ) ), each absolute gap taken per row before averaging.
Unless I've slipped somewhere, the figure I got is 0.12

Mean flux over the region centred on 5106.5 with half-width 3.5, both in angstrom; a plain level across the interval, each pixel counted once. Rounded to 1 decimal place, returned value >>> 22.8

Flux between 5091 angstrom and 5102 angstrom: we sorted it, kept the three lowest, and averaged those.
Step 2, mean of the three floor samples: 21.9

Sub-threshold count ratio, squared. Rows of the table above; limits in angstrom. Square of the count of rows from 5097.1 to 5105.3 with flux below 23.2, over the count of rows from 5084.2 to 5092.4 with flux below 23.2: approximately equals 0.44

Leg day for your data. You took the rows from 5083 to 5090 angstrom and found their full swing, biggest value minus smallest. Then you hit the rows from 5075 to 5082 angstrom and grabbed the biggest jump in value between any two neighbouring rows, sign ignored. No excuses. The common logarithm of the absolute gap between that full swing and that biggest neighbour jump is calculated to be -0.44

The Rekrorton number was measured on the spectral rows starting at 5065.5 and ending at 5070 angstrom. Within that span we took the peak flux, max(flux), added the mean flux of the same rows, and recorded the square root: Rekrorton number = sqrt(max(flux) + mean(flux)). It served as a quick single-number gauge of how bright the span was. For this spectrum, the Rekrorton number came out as 7.02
